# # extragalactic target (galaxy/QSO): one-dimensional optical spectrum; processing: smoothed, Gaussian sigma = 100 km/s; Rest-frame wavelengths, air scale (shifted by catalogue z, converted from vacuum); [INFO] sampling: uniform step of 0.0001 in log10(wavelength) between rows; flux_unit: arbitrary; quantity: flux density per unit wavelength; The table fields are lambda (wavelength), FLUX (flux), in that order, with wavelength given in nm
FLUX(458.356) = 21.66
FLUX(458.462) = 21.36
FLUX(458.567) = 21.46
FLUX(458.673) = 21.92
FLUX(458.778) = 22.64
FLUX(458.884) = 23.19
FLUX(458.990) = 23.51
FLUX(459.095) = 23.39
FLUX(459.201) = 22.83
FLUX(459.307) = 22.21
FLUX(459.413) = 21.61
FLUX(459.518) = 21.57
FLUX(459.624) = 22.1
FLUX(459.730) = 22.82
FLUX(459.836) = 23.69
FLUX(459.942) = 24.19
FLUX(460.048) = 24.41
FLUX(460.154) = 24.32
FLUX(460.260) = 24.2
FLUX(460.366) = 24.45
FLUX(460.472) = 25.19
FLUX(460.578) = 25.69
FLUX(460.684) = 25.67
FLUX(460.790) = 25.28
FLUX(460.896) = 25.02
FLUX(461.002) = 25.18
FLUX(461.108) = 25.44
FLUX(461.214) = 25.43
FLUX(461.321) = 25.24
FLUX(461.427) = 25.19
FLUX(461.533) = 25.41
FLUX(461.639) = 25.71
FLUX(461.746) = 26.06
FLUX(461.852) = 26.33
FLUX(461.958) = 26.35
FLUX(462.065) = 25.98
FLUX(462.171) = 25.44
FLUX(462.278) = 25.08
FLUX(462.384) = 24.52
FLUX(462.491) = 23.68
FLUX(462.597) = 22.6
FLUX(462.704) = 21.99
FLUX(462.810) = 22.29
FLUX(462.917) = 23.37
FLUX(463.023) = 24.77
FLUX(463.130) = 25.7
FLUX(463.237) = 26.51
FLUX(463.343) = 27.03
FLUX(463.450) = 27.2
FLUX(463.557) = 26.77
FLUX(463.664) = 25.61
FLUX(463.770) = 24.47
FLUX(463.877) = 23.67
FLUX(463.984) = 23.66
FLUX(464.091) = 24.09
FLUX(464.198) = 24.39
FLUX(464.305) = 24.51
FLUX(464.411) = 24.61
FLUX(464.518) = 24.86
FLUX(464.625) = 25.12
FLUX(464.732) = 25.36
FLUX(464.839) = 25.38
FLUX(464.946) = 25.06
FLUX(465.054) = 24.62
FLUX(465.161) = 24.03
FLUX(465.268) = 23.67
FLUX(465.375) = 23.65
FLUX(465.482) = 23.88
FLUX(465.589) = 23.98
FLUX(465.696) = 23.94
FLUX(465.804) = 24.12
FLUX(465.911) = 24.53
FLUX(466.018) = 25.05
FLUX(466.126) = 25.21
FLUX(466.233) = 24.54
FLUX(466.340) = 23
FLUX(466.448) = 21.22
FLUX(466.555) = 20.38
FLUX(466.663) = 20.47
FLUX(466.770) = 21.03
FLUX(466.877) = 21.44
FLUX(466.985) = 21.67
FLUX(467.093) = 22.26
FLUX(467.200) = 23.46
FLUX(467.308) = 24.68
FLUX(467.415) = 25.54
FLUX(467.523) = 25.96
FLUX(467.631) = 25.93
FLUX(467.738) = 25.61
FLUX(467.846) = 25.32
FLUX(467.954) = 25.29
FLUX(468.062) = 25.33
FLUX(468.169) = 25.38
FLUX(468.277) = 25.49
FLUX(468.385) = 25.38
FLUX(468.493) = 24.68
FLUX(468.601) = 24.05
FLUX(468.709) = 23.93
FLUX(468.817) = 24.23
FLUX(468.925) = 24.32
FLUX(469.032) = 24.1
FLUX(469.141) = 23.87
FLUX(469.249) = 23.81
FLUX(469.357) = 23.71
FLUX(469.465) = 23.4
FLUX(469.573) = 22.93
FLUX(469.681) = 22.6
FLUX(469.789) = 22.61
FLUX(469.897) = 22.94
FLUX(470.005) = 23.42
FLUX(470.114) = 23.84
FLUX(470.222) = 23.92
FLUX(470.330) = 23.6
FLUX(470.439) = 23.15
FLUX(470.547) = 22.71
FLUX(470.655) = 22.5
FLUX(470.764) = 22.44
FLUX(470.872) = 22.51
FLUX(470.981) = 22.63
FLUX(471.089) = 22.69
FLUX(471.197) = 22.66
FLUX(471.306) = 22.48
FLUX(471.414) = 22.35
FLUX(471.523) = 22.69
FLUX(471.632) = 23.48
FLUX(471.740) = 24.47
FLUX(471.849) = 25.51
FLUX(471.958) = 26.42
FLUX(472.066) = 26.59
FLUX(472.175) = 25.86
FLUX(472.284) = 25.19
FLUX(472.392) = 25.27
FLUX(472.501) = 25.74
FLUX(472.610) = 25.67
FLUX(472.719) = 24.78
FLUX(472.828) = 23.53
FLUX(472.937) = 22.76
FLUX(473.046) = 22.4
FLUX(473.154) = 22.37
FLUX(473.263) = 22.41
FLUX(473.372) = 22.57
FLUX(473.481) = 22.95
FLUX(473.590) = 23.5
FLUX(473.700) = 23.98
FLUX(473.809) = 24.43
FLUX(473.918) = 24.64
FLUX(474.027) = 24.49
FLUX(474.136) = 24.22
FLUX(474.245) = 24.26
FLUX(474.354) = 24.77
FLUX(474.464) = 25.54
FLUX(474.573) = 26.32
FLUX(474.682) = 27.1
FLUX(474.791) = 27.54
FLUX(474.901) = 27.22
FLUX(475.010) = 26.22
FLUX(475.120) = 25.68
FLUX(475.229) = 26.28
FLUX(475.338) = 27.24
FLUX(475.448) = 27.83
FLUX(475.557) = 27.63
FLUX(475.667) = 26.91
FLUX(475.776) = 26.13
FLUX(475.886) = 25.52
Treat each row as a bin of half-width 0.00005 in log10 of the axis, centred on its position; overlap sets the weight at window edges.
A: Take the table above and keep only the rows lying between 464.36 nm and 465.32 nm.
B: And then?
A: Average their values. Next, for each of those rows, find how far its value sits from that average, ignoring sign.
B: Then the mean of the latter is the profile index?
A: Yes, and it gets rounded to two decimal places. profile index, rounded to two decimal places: 0.46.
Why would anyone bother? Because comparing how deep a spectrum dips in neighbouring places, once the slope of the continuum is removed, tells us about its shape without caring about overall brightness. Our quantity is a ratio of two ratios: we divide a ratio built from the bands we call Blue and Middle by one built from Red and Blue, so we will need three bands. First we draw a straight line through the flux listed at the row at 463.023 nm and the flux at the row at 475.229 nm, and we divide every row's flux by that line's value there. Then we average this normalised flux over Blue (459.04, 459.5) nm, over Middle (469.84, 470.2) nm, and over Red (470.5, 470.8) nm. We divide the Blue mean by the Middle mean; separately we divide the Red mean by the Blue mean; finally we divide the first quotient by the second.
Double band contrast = 1.07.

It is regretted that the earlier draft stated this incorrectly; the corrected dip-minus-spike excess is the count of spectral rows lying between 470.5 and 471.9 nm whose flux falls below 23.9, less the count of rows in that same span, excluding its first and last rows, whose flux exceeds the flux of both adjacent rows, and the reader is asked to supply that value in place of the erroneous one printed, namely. 10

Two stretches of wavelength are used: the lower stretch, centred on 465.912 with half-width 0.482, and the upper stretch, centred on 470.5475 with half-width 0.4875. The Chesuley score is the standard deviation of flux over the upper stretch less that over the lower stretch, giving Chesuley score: -0.1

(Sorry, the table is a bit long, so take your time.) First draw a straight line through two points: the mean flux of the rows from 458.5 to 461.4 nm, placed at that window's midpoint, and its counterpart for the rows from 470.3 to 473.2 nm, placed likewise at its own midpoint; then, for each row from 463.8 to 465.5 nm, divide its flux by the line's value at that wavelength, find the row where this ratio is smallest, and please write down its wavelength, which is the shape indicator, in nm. 465.375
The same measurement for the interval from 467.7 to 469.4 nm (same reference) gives 469.357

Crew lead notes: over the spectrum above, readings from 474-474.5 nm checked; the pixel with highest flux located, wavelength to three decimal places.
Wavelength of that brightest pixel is 474.464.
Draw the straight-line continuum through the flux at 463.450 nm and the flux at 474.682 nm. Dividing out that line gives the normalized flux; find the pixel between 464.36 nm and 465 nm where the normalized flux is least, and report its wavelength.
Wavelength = 464.411 nm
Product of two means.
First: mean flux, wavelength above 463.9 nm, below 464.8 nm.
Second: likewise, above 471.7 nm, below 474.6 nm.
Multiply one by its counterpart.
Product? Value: 601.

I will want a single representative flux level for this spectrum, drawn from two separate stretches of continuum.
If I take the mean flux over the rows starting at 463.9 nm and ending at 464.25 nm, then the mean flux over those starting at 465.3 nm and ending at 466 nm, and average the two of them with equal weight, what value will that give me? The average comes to 24.0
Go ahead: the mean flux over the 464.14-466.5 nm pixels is 24.3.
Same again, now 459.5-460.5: 23.7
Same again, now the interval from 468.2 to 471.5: 23.4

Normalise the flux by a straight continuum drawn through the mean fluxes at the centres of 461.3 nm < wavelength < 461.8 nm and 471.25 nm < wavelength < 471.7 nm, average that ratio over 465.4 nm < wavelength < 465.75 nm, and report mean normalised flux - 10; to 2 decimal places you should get -9.02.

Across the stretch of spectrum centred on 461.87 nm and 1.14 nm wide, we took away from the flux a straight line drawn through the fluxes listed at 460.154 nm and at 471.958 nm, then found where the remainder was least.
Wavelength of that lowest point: 462.384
